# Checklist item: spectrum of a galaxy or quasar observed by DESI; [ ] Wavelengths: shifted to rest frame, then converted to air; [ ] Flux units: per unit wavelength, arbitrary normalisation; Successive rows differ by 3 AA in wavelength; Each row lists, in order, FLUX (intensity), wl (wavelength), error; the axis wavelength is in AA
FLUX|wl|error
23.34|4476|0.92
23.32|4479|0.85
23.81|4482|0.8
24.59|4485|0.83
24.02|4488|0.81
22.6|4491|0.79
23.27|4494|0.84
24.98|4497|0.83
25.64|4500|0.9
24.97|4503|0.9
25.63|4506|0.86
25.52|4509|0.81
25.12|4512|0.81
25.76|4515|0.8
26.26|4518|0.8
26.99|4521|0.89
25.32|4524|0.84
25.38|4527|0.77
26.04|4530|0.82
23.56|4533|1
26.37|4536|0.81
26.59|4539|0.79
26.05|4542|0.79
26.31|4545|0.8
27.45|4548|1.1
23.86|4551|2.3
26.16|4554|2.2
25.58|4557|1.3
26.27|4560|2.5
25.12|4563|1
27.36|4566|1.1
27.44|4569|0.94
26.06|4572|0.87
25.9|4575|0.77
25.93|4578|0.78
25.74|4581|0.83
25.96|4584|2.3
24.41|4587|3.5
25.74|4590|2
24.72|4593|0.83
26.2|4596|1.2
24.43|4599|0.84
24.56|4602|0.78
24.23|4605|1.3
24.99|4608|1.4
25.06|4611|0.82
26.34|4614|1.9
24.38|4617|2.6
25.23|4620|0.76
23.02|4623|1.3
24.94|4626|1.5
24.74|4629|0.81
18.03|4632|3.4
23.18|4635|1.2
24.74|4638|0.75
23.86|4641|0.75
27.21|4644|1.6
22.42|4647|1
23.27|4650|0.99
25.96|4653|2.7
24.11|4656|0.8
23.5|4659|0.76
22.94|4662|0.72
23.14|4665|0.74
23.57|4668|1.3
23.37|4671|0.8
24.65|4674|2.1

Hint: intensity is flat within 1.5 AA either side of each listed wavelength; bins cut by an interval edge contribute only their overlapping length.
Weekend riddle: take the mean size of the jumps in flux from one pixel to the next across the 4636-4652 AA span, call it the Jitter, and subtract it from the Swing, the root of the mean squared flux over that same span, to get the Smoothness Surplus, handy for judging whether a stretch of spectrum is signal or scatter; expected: 21.9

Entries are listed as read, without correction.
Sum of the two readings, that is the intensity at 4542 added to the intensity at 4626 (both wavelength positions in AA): 51.0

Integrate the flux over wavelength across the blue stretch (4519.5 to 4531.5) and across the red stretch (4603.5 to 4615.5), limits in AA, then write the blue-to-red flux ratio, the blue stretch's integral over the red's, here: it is 1.03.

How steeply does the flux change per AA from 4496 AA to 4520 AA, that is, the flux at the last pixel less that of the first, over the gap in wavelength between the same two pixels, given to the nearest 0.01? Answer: 0.06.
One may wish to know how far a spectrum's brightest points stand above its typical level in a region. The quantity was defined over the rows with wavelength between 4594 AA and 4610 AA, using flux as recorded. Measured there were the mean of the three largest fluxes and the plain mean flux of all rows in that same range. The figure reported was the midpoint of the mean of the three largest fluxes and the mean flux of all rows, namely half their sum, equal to 25.1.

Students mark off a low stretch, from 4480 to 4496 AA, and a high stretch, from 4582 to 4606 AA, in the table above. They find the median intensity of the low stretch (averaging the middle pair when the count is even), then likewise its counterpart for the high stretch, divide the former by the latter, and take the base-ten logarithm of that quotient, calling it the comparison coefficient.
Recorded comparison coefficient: -0.01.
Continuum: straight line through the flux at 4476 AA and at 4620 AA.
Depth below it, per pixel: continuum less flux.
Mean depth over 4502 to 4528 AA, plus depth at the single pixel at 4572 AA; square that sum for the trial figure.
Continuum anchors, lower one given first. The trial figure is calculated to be 11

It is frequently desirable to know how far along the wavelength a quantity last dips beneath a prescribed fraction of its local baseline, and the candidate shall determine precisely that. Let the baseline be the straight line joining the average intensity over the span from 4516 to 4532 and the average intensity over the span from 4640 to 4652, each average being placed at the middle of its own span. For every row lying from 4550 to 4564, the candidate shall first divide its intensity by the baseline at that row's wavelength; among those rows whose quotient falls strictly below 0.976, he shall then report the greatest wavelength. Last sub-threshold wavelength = 4551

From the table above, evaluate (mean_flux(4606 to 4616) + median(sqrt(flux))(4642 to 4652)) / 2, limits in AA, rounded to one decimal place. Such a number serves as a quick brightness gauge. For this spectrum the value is 15.1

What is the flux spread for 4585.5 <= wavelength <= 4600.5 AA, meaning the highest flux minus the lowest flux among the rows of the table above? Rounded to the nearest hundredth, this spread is 1.79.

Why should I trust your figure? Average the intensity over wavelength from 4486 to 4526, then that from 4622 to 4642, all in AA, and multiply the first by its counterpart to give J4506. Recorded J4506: 582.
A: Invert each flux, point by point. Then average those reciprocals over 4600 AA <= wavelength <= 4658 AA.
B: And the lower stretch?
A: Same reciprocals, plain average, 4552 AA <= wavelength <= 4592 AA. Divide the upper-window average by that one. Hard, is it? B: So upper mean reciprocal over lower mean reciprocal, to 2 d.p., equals 1.08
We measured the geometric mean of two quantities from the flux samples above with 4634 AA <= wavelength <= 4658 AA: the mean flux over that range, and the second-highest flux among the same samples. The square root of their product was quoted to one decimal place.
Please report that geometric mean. 25.1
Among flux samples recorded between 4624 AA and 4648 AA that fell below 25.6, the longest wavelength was 4647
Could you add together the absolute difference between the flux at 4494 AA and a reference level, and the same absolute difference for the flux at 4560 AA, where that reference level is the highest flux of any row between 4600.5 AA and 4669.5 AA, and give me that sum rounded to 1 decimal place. 4.9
